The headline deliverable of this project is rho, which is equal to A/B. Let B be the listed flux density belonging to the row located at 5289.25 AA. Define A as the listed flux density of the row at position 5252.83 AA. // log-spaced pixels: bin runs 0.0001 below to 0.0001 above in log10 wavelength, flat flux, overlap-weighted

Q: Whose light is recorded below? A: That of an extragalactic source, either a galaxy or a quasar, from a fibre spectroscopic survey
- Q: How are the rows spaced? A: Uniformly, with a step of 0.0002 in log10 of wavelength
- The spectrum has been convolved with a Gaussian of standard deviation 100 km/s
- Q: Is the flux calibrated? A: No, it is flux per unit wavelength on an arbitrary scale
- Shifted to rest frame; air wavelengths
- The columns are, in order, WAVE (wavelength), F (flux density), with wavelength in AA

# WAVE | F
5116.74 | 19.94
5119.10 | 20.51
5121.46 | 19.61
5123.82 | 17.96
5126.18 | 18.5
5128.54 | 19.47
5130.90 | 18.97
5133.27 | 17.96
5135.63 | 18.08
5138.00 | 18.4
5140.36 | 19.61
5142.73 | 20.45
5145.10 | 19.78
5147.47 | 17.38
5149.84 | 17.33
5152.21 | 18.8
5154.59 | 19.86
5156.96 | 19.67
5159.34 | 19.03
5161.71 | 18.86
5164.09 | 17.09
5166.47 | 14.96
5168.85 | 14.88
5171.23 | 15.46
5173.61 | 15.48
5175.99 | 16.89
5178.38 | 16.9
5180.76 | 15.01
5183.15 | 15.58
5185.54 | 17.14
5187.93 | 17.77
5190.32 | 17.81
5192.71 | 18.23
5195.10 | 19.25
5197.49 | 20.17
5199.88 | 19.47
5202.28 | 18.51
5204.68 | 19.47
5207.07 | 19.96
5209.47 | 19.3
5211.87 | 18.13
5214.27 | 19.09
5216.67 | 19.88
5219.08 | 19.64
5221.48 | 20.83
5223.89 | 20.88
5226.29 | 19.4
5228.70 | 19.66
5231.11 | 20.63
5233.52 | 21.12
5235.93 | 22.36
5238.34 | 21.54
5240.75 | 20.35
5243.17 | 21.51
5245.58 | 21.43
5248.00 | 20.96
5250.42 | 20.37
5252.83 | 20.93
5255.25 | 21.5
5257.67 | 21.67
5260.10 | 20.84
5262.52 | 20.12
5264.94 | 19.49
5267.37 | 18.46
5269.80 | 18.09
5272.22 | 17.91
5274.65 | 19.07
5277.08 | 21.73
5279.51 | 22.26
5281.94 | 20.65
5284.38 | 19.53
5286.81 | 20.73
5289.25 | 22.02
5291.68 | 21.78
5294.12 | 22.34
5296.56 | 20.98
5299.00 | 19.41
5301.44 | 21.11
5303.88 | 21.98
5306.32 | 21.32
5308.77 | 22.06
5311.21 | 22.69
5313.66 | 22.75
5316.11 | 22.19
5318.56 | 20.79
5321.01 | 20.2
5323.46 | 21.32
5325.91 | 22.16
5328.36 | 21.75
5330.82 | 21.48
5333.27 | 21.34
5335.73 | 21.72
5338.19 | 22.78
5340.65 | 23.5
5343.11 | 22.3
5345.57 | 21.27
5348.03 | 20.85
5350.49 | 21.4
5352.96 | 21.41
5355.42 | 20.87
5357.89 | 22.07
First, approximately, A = 20.93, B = 22.02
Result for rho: 0.95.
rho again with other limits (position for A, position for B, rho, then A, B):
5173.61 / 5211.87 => 0.85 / 15.48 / 18.13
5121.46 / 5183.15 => 1.26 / 19.61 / 15.58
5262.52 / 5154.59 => 1.01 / 20.12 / 19.86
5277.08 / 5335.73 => 1.00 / 21.73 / 21.72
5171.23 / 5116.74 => 0.78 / 15.46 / 19.94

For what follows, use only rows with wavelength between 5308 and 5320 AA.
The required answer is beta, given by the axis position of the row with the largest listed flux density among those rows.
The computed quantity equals 5313.66 AA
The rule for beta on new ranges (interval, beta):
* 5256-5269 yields 5257.67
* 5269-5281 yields 5279.51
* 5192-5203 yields 5197.49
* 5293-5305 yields 5294.12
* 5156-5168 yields 5156.96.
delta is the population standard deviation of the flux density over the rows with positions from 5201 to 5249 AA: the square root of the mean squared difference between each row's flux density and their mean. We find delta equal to 1.1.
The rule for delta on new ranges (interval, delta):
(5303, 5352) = 0.8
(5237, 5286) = 1.2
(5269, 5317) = 1.4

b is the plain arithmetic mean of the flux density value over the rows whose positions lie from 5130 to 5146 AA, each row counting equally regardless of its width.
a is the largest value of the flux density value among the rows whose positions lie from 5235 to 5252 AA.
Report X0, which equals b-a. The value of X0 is -3.3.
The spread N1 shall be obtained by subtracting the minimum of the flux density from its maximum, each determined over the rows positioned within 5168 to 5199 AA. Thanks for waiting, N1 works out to 5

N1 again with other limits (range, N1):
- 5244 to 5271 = 4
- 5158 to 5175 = 4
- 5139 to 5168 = 5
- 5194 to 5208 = 2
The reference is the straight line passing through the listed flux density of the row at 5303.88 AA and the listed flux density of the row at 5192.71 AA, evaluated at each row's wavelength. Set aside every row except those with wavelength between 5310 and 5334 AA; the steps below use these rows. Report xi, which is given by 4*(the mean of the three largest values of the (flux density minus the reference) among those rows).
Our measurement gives 1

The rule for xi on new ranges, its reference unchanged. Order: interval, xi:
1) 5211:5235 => 6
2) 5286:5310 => 2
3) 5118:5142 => 16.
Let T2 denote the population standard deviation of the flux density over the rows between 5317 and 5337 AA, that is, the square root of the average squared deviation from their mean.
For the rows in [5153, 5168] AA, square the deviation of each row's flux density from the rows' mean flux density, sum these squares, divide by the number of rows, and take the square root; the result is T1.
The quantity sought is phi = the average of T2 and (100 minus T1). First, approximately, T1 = 1.72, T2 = 0.57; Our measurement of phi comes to 49.4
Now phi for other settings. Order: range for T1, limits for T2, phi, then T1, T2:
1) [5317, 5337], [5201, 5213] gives 50.0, 0.57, 0.66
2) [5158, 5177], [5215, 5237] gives 49.7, 1.56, 0.89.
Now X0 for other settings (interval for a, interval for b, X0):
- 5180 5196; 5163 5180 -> -3.3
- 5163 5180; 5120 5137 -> 1.6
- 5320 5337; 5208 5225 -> -2.5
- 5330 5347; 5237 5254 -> -2.5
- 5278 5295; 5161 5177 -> -6.1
